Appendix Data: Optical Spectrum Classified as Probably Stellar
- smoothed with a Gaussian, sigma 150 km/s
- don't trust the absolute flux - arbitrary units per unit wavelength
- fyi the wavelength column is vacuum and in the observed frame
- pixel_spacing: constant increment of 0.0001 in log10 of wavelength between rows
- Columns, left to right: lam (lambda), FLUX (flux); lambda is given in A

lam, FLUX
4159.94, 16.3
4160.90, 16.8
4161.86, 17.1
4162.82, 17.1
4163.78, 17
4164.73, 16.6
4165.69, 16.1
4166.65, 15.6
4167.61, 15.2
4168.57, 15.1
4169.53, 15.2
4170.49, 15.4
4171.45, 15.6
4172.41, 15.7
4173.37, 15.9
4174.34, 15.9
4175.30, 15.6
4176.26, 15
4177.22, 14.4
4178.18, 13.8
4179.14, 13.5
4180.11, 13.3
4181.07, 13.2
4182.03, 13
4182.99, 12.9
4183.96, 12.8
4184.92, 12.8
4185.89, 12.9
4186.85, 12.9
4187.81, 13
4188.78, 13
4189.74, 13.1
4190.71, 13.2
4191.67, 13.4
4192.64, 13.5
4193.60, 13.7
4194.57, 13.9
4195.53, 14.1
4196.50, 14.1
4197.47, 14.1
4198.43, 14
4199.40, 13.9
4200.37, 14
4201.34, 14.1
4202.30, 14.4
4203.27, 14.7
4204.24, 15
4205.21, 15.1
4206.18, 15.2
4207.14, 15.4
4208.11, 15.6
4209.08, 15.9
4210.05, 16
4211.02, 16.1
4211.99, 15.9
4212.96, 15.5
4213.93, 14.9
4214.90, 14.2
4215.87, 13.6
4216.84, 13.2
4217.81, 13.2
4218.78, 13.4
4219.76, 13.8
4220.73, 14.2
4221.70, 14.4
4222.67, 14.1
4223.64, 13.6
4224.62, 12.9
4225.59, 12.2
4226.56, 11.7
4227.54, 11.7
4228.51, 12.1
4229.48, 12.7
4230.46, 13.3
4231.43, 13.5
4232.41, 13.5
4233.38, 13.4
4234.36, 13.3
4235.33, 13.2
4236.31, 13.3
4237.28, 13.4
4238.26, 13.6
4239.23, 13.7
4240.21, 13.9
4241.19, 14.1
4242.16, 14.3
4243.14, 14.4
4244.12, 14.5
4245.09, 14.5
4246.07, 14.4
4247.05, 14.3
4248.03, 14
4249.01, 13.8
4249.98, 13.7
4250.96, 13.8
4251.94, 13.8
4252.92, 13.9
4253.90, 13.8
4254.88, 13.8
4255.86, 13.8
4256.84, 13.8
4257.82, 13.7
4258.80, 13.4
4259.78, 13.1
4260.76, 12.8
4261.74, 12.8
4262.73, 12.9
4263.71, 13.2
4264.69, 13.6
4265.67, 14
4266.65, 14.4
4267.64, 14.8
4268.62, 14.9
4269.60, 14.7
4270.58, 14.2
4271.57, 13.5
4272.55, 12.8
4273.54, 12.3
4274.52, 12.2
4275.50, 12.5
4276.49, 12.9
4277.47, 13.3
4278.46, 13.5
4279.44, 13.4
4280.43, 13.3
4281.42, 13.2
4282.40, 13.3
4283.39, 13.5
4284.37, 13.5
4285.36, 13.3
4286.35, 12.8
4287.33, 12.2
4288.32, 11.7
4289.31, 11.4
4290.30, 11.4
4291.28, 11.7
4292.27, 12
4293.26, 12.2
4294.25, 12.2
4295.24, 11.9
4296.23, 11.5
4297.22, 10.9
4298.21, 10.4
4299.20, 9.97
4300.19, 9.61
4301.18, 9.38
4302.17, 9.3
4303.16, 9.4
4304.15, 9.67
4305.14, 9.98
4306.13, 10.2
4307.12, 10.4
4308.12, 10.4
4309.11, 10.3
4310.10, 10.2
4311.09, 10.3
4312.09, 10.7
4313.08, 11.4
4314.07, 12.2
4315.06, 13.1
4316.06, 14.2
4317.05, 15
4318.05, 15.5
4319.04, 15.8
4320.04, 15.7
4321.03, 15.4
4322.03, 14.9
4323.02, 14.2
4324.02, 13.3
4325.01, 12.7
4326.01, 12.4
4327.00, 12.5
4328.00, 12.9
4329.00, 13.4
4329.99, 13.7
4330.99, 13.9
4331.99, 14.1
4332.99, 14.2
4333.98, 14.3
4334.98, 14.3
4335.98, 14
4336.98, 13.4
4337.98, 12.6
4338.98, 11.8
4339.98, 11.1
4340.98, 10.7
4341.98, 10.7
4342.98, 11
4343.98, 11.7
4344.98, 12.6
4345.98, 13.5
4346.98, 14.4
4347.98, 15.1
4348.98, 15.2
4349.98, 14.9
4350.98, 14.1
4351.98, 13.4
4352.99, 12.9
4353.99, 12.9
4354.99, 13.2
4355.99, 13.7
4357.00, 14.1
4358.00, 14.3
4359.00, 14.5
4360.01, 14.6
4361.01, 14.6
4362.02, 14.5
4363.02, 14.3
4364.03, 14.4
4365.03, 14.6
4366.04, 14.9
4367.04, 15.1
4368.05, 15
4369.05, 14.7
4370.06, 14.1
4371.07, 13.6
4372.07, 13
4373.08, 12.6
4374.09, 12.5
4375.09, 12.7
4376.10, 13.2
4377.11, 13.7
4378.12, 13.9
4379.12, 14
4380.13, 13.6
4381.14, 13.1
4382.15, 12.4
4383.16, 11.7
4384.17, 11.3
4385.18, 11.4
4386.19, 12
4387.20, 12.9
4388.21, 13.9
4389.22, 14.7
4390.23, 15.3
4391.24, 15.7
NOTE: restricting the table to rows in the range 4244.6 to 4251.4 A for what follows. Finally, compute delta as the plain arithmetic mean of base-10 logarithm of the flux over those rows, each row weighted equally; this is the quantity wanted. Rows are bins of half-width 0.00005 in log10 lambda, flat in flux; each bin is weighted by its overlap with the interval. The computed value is 1.148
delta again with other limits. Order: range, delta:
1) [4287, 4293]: 1.069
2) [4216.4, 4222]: 1.136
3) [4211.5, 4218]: 1.156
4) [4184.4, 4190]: 1.112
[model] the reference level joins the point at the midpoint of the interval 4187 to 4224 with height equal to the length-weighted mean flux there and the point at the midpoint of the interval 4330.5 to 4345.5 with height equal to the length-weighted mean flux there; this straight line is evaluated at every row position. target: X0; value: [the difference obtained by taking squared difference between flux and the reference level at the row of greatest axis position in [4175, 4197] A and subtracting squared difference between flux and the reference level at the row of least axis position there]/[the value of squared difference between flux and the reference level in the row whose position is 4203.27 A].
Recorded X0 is -5.3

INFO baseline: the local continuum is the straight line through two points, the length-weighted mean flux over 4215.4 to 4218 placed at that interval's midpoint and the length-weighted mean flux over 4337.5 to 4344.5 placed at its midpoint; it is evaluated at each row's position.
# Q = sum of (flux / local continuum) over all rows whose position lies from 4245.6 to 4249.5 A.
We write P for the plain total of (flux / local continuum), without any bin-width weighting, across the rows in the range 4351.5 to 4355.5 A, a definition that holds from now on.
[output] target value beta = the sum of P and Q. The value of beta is 9.08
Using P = 4.7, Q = 4.39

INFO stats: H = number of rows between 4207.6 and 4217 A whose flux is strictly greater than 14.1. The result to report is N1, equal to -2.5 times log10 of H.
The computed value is -2.3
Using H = 8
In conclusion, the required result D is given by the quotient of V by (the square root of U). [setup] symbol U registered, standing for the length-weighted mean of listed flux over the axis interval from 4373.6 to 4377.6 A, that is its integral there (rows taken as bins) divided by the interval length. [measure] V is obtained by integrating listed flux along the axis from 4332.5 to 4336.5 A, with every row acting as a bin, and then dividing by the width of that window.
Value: 3.93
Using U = 13.0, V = 14.2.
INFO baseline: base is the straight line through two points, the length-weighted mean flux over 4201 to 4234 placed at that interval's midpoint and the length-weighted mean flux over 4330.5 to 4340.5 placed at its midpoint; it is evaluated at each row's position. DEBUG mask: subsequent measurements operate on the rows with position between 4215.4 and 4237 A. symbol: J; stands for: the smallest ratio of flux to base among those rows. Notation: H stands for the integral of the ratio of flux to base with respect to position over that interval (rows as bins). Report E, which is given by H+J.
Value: 21.2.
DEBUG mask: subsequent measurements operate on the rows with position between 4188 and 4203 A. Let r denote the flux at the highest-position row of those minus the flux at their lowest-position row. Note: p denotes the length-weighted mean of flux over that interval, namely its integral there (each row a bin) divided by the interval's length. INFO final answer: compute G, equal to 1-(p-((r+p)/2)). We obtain -5.2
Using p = 13.8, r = 1.4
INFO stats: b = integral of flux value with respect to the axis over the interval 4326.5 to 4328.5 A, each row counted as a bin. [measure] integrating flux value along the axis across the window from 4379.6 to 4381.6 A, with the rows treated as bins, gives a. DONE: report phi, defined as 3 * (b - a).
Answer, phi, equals -4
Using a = 26.7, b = 25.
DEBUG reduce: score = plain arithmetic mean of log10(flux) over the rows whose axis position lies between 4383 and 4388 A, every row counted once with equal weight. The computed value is 1.07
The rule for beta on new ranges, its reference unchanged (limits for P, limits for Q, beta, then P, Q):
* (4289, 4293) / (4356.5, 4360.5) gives 9.01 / 3.8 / 5.19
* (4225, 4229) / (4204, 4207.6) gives 8.10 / 3.6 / 4.49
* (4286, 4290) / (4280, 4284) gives 8.27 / 3.9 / 4.33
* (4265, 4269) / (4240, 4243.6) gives 9.01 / 4.6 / 4.38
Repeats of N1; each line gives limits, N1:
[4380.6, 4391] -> -0.8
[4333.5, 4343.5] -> -0.8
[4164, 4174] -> -2.5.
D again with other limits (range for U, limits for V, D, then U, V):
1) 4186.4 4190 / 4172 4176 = 4.36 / 13.0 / 15.7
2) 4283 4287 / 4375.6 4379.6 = 3.77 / 13.2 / 13.7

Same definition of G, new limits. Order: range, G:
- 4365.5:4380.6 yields -6.5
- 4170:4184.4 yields -7.5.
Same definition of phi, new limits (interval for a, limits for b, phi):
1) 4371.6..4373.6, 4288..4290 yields -8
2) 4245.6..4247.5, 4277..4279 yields -1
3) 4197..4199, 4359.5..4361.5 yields 3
